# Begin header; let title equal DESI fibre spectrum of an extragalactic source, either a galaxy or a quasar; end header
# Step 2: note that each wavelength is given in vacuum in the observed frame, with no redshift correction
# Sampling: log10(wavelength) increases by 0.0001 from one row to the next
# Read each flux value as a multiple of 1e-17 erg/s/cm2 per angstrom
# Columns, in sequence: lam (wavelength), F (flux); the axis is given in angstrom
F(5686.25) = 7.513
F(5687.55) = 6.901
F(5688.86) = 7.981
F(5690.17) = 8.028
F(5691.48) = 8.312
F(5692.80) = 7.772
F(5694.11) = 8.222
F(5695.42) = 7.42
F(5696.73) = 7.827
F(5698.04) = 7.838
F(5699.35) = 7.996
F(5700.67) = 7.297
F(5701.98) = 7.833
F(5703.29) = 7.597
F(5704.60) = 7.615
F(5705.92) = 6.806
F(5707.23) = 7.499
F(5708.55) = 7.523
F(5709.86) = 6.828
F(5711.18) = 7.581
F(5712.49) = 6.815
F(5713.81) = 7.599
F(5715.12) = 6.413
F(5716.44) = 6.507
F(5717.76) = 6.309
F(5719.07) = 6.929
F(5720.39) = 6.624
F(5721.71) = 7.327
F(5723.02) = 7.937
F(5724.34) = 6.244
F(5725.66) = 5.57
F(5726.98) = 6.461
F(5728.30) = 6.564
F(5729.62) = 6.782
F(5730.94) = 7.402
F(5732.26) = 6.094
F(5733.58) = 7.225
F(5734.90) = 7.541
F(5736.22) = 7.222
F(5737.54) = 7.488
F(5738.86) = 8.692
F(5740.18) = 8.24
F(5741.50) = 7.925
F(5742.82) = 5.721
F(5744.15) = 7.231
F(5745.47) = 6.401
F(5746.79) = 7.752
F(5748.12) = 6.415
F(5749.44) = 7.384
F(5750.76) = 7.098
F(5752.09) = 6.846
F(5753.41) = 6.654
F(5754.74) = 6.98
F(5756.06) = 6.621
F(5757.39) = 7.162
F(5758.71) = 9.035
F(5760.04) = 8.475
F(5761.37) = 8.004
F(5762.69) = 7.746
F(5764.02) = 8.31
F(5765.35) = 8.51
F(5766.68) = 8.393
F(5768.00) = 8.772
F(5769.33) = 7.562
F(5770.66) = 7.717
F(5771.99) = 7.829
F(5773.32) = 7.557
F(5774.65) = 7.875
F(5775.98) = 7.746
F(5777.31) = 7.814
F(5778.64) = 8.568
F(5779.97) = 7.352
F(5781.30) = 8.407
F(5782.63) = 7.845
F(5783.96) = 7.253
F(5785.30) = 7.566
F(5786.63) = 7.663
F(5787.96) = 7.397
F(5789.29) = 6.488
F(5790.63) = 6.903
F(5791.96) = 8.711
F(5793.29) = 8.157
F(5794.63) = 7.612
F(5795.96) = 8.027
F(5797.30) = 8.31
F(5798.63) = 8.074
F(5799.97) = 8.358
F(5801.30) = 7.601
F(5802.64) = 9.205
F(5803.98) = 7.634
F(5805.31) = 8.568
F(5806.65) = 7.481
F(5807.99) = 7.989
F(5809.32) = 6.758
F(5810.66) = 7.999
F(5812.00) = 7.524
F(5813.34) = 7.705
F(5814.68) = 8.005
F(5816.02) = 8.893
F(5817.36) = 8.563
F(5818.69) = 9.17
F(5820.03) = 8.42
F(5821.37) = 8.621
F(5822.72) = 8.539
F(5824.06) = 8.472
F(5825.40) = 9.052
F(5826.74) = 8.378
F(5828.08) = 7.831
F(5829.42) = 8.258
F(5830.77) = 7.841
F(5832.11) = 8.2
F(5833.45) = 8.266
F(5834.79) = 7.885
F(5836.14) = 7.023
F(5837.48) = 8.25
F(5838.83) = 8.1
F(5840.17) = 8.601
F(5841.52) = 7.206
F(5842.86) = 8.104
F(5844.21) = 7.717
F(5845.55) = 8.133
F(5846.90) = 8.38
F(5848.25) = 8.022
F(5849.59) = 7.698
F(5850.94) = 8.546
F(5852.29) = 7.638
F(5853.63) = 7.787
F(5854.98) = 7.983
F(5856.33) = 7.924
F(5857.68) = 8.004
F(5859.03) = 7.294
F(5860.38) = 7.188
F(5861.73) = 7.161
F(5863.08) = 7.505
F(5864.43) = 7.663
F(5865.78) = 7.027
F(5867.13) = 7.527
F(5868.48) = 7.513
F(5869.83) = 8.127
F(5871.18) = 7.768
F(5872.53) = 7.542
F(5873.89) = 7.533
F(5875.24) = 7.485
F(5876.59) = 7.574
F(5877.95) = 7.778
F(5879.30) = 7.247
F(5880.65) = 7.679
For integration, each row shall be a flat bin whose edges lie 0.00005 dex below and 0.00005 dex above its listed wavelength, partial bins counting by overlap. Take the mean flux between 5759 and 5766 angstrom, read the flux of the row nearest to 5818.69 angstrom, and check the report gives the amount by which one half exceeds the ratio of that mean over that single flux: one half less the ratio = -0.40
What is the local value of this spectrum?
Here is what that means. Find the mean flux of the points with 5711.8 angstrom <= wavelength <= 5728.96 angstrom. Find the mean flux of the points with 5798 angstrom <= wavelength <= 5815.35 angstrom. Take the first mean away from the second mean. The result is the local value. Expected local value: 1.2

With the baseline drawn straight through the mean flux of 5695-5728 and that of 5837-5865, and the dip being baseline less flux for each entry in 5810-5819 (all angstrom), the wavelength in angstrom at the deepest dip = 5812.00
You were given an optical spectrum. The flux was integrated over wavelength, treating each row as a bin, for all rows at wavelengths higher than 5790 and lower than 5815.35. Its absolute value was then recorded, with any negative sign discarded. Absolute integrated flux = 201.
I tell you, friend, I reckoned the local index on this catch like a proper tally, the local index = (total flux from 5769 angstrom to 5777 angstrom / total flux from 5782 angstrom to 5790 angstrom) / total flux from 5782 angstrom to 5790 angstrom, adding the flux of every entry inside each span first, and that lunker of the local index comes 0.0237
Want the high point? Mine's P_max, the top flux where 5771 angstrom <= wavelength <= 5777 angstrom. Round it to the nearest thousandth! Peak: 7.875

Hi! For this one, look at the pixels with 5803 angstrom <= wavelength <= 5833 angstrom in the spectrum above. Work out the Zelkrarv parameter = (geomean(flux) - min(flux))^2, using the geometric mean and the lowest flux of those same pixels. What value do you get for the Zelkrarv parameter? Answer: 2.0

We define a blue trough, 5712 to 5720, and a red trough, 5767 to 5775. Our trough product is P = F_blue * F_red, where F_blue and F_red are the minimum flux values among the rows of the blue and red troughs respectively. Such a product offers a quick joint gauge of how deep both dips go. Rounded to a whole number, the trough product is 48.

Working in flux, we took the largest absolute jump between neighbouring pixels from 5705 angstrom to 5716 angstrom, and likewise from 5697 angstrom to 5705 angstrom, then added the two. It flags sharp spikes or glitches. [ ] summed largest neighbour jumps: 1.9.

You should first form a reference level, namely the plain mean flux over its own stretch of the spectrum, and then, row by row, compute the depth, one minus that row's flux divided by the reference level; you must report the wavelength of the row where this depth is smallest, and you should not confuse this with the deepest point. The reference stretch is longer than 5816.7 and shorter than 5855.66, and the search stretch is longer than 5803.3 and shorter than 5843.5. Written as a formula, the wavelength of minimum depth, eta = 5818.69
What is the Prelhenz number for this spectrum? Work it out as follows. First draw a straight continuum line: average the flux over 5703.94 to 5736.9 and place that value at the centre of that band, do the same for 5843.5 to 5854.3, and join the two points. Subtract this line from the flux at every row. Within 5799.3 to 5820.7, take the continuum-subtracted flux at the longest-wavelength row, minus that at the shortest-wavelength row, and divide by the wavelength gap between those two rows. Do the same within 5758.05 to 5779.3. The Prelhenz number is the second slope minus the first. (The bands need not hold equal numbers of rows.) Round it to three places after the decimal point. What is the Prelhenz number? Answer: -0.027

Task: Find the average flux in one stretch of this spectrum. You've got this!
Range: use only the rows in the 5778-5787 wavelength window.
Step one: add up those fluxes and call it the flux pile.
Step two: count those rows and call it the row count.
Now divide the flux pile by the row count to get 7.81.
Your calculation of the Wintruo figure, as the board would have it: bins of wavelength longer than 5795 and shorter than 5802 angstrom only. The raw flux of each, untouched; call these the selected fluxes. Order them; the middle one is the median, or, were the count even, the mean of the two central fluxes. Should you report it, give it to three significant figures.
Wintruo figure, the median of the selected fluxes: 8.07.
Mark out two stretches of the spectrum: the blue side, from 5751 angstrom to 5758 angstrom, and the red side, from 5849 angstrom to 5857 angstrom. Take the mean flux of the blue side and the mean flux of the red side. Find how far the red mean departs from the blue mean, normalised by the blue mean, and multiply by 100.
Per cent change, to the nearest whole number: 16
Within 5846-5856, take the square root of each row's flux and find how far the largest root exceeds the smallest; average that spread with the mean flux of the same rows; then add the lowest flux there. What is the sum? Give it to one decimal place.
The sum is 11.7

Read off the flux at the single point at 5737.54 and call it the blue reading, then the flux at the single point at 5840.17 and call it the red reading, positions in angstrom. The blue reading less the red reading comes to -1.1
